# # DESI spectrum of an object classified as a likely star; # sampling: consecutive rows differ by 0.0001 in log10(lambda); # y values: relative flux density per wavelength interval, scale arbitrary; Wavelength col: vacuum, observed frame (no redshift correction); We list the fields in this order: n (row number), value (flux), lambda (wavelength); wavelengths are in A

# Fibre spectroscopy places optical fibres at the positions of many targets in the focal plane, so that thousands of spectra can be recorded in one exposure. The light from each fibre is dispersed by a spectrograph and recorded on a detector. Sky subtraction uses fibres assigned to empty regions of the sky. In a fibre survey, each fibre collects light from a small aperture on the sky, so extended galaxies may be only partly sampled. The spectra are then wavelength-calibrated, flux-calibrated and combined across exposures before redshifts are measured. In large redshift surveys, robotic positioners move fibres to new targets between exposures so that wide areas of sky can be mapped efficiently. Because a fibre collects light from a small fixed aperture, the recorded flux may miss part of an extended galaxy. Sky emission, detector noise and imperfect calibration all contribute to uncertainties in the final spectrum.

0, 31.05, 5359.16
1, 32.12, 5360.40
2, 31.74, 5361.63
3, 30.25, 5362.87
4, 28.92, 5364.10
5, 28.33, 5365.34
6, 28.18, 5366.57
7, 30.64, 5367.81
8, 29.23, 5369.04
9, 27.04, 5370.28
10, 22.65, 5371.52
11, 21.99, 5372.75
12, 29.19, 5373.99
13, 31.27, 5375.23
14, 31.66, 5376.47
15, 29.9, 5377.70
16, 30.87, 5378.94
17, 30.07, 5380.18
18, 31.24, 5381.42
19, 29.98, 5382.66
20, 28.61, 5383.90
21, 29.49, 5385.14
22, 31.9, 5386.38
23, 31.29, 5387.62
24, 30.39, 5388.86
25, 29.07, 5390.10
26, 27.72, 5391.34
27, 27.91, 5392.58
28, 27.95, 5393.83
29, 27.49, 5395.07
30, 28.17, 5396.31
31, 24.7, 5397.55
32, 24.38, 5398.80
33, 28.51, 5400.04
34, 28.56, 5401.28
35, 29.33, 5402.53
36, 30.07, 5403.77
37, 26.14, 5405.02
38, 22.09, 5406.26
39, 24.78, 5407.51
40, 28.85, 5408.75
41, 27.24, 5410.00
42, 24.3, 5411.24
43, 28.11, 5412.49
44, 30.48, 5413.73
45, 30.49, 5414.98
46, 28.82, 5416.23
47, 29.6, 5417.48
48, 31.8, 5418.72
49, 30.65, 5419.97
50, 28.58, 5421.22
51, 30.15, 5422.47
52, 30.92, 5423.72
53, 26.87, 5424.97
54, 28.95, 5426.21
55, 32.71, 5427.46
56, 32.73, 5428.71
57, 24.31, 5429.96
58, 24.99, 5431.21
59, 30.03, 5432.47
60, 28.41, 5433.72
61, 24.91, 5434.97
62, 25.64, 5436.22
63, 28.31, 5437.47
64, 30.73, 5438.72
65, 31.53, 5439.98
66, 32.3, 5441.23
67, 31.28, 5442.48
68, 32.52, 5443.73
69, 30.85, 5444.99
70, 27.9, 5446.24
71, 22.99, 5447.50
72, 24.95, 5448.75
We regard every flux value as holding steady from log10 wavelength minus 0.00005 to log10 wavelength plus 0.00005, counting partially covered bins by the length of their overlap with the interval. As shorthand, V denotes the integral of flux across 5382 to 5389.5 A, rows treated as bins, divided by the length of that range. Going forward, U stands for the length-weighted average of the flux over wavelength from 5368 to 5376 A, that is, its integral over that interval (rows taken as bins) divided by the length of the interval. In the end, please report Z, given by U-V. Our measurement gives -3.1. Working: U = 27.2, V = 30.3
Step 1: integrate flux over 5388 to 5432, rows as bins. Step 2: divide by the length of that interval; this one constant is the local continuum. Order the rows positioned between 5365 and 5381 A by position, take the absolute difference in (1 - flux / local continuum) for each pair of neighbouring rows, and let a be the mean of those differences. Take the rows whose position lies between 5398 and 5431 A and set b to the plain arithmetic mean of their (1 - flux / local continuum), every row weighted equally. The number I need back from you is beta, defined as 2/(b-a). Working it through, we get -25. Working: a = 0.072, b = -0.007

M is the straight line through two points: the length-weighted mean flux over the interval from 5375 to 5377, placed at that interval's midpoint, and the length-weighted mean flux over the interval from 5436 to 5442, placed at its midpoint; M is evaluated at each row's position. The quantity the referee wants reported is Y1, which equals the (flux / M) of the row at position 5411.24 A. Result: 0.79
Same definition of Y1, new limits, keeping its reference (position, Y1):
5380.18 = 0.96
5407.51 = 0.81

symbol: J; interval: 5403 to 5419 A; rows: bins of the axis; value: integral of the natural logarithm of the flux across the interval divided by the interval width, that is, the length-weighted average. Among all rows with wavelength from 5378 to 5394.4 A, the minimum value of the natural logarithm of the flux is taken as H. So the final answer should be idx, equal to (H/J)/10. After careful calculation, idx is 0.1000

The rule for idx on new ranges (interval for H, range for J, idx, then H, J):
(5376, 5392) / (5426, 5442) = 0.0989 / 3.32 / 3.358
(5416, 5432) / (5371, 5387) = 0.0947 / 3.19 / 3.368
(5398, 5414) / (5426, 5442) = 0.0922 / 3.10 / 3.358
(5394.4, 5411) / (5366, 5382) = 0.0923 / 3.10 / 3.353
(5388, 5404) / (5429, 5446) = 0.0950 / 3.19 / 3.361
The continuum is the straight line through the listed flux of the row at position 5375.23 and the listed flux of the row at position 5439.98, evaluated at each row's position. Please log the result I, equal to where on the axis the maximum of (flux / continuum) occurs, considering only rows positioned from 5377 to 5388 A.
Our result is 5386.38 A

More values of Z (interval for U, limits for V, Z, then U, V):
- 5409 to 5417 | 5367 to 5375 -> 1.2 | 28.3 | 27.0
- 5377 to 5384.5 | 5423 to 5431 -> 0.9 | 30.1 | 29.2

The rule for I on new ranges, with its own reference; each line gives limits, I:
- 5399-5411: 5403.77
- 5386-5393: 5386.38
